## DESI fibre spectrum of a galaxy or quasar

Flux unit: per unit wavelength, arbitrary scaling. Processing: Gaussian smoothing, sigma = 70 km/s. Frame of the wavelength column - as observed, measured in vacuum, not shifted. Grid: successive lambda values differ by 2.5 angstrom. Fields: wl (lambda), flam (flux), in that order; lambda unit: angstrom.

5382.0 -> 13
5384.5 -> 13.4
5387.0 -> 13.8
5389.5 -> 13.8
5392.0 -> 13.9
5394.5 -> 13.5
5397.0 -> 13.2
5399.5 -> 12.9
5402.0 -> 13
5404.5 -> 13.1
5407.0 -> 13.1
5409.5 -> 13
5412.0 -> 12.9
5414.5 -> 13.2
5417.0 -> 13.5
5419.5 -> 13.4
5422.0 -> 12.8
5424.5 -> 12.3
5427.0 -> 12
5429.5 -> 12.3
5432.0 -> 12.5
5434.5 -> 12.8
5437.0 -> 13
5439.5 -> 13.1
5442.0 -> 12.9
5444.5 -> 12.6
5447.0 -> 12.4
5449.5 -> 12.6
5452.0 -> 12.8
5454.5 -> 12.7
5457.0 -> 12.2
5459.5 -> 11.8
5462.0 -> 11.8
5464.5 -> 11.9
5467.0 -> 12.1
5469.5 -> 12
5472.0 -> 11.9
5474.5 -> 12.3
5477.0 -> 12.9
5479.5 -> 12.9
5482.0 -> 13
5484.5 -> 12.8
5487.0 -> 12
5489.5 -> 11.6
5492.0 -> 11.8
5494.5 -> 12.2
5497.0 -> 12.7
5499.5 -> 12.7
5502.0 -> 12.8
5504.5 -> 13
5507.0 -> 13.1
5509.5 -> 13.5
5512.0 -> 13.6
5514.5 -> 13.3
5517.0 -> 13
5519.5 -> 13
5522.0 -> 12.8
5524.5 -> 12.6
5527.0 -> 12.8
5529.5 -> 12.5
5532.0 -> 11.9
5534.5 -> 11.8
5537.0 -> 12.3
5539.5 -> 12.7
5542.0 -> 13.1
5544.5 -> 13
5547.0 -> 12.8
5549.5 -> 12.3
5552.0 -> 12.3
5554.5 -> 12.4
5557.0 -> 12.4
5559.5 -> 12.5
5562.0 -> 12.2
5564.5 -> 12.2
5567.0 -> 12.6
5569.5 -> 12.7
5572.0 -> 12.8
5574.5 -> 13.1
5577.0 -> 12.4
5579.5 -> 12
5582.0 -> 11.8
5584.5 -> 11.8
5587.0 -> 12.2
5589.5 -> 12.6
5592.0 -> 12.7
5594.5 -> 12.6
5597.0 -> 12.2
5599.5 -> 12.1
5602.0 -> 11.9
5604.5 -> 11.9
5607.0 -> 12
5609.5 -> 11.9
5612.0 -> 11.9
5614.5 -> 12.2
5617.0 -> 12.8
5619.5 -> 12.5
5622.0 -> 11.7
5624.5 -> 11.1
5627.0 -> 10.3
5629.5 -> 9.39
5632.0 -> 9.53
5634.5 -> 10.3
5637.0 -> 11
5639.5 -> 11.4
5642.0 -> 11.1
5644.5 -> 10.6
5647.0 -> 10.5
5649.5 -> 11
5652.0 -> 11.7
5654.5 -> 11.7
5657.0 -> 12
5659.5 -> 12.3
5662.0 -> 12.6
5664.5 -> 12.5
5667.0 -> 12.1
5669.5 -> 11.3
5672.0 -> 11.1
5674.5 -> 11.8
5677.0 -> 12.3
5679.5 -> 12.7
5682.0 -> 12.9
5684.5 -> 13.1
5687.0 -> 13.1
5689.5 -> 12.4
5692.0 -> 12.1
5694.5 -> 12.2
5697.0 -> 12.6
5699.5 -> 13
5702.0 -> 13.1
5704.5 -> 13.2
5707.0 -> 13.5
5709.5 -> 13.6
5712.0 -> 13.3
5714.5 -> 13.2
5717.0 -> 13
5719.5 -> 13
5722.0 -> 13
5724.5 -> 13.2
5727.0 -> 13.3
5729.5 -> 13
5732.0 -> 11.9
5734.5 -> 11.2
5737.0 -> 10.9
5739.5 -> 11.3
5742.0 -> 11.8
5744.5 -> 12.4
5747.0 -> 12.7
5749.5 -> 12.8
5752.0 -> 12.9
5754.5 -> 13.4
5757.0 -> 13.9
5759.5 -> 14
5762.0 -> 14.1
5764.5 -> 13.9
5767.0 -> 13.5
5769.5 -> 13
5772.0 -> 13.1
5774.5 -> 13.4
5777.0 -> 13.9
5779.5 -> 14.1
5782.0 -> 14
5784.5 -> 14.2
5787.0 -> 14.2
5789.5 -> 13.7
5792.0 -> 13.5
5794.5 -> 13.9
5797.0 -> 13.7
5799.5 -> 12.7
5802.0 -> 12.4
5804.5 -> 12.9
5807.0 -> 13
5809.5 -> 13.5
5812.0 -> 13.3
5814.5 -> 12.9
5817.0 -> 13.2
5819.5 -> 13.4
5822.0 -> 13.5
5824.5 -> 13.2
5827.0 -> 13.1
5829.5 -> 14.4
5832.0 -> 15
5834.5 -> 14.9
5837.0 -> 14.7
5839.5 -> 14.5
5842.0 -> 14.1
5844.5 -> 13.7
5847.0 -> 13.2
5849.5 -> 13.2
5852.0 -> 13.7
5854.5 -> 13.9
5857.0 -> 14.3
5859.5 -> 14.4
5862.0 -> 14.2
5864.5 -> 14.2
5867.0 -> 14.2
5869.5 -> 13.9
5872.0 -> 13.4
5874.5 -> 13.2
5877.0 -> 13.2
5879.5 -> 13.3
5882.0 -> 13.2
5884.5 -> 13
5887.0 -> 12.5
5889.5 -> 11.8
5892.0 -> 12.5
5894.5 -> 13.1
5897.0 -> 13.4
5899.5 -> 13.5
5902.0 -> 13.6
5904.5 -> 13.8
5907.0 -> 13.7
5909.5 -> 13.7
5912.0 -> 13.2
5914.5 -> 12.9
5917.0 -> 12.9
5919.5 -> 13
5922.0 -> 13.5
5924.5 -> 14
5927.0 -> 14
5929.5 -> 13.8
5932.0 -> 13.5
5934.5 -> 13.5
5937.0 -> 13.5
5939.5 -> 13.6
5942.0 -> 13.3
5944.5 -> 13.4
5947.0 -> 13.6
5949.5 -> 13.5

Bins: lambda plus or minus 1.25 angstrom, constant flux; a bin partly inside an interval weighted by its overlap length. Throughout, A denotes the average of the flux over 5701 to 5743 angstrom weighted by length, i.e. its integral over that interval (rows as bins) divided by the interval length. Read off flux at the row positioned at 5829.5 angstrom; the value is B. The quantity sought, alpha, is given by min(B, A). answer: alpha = 12.7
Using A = 12.7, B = 14.4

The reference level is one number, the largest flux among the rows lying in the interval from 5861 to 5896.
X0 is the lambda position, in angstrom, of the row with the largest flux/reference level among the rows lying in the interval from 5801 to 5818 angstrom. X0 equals 5809.5 angstrom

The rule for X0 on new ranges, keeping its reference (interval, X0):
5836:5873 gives 5837.0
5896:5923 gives 5904.5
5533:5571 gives 5542.0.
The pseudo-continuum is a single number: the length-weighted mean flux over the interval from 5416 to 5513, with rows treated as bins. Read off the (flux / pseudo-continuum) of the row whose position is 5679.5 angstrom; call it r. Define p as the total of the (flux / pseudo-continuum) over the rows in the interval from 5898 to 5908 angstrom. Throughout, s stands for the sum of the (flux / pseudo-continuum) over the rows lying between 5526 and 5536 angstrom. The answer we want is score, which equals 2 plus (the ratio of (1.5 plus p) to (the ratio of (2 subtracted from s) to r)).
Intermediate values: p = 4.3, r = 1.01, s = 3.899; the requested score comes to 5.1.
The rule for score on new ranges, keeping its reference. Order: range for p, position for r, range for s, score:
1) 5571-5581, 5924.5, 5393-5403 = 4.8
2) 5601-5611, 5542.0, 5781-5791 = 4.2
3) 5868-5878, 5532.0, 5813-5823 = 4.5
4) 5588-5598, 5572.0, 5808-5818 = 4.5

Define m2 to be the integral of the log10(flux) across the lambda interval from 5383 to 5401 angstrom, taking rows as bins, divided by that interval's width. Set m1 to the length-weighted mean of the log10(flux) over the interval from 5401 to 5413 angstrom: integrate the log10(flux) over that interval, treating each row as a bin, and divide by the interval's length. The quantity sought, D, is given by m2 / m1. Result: 1.01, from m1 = 1.11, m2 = 1.13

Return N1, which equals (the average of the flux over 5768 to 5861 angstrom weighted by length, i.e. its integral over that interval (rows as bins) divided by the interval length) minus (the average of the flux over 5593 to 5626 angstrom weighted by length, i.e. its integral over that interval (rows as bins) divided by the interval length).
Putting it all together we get 1.6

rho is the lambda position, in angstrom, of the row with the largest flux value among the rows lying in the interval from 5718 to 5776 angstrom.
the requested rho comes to 5762.0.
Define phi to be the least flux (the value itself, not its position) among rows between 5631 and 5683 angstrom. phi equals 9.53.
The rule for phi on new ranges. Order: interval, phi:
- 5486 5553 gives 11.6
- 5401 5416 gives 12.9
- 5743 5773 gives 12.4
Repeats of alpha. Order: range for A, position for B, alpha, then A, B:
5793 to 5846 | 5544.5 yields 13.0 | 13.6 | 13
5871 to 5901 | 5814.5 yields 12.9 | 13.0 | 12.9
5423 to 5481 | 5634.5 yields 10.3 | 12.4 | 10.3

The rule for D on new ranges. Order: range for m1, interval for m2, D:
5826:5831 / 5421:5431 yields 0.96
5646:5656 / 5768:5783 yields 1.08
